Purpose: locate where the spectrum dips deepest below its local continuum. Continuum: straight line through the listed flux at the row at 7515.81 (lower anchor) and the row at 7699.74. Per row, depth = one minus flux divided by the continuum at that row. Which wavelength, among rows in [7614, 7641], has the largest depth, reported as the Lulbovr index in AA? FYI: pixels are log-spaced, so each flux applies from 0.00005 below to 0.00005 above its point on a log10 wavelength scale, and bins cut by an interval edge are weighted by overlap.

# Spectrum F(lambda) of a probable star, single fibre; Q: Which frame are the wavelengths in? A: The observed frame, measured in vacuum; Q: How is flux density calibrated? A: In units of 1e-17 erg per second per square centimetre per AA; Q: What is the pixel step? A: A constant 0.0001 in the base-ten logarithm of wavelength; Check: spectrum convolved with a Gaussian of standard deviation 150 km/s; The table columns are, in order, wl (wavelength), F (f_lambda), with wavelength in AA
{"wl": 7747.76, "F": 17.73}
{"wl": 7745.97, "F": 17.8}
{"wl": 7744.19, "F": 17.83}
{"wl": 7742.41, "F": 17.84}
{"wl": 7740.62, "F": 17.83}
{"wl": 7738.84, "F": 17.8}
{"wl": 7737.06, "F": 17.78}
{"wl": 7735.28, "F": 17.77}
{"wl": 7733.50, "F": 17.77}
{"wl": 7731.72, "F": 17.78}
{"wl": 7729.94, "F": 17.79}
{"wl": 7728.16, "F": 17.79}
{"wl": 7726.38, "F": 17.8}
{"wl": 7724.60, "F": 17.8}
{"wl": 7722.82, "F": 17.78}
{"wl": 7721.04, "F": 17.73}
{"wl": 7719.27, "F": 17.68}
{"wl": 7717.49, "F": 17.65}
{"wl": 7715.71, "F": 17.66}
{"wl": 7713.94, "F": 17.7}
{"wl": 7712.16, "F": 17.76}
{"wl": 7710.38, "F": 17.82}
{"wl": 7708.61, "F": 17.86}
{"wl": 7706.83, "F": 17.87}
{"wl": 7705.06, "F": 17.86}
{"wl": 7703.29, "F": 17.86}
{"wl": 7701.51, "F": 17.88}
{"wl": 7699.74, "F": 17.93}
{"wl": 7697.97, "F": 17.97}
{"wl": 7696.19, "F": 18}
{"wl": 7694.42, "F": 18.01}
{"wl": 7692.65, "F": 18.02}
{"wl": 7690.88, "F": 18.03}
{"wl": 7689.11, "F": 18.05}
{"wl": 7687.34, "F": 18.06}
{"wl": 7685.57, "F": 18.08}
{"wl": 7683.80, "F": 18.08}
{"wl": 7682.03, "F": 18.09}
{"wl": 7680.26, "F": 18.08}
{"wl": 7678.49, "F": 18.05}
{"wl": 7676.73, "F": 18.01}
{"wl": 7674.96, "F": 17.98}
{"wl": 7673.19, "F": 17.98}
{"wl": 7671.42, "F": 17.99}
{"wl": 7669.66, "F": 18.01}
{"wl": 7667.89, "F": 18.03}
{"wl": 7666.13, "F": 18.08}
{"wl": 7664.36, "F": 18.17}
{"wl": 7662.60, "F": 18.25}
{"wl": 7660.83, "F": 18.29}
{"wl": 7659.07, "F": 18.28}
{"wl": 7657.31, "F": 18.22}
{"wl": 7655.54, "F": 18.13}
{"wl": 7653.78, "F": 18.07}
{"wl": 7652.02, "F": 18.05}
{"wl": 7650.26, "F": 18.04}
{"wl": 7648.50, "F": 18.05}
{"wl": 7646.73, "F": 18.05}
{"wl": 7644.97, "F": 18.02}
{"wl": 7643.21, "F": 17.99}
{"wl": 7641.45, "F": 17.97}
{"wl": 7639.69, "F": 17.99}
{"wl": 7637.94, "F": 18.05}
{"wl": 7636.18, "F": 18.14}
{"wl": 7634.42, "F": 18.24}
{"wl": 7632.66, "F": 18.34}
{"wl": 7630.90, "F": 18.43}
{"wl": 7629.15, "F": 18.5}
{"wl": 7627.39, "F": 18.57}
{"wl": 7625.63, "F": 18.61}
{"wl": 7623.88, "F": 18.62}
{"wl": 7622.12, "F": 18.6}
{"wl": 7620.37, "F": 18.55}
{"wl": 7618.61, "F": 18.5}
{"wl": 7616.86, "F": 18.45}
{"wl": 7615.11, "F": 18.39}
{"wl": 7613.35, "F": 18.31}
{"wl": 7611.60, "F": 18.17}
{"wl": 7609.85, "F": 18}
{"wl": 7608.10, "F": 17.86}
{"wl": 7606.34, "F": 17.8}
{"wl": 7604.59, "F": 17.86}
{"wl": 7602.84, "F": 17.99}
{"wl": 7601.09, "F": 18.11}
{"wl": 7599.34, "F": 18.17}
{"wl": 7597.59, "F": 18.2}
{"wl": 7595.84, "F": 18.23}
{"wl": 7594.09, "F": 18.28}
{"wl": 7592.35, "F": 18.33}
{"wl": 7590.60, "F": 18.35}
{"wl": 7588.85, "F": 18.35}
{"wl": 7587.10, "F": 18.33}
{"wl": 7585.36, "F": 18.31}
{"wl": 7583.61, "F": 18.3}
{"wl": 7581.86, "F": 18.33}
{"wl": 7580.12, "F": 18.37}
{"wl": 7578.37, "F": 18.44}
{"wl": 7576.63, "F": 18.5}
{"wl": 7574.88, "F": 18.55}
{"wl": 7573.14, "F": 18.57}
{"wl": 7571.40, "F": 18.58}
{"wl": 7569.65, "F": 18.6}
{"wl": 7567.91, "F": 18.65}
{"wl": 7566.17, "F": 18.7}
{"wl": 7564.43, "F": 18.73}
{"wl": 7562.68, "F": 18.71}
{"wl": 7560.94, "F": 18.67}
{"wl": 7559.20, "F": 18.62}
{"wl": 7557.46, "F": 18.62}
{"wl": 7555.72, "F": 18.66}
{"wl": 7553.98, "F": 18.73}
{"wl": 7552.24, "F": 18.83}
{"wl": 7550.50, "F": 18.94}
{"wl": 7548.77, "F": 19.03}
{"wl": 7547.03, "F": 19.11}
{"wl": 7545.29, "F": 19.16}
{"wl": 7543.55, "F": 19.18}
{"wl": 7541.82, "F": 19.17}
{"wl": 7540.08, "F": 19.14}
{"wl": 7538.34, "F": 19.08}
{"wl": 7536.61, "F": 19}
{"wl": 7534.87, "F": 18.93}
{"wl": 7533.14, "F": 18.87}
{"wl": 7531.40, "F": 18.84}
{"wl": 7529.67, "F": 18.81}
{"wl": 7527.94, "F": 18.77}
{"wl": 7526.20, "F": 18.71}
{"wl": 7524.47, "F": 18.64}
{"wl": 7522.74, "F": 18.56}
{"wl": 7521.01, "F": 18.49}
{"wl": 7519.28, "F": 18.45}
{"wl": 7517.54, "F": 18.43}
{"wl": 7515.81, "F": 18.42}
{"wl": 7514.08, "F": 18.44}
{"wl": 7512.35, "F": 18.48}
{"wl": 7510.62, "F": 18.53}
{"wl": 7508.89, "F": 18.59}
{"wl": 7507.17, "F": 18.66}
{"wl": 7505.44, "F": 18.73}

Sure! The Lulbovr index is 7639.69 AA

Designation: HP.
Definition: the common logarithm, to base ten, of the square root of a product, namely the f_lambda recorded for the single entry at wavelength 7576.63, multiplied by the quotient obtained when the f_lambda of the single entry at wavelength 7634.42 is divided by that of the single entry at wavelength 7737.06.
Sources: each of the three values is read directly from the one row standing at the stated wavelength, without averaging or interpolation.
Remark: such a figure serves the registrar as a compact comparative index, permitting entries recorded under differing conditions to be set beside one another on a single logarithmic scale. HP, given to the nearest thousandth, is 0.639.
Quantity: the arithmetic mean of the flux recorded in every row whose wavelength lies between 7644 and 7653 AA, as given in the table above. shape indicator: 18.0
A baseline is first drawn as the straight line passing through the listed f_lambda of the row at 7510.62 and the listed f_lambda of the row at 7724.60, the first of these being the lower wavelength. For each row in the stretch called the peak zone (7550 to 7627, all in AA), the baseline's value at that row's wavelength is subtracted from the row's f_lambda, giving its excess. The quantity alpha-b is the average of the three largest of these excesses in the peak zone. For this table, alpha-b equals 0.5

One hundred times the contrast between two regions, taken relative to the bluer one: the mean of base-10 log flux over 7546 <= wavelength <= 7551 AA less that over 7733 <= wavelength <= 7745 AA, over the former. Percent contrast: 2.3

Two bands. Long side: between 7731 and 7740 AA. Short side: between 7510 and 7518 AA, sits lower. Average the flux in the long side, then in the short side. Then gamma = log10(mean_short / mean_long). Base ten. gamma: 0.016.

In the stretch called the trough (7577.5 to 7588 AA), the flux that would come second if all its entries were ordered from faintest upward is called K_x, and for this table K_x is 18.31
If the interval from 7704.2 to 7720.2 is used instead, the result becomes 17.66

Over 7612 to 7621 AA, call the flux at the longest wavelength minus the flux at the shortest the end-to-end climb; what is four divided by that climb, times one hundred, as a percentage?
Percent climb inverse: 1667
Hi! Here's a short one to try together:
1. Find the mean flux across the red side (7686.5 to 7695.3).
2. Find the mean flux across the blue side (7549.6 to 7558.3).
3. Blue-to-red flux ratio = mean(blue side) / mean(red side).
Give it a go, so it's 1.04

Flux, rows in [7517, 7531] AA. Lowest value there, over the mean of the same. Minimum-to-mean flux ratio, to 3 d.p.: 0.990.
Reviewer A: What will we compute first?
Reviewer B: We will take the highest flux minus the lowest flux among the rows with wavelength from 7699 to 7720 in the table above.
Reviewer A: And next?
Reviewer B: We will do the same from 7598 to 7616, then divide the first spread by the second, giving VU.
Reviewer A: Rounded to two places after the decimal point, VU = 0.47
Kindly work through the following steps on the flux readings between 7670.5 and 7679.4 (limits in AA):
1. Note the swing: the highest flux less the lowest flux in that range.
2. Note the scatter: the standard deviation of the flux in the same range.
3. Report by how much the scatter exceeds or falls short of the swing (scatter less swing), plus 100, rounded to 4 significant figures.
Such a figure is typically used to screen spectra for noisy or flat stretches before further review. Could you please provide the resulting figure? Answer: 99.96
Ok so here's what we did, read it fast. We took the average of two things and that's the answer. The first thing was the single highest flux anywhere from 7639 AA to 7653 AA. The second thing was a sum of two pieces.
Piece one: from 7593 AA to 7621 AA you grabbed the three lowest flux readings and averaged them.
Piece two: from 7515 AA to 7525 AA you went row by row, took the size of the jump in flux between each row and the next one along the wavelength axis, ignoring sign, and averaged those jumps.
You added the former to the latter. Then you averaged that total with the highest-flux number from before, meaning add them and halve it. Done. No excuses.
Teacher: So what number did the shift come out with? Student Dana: 18.0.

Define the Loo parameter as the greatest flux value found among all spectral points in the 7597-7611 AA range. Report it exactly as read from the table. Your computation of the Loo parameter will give 18.2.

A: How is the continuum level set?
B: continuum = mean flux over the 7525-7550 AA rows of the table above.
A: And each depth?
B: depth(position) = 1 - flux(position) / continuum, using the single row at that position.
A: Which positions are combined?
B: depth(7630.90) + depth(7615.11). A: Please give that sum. 0.06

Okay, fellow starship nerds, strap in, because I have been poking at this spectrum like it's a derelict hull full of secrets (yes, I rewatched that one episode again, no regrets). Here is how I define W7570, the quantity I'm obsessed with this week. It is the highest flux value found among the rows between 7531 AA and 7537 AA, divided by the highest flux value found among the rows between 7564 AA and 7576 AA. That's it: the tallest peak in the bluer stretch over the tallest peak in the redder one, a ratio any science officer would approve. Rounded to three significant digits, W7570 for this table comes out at 1.01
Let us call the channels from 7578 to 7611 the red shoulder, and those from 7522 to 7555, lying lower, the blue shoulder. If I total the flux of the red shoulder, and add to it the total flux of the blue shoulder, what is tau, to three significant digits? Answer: 705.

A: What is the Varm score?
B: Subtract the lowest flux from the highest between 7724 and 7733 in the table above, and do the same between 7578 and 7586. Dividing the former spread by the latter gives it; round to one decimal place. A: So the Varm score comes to 0.1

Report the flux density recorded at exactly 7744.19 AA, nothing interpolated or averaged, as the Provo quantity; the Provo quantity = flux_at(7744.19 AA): 17.83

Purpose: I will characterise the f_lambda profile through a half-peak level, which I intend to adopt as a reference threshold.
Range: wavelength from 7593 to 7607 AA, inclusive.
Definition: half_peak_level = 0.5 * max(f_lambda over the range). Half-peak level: 9.14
